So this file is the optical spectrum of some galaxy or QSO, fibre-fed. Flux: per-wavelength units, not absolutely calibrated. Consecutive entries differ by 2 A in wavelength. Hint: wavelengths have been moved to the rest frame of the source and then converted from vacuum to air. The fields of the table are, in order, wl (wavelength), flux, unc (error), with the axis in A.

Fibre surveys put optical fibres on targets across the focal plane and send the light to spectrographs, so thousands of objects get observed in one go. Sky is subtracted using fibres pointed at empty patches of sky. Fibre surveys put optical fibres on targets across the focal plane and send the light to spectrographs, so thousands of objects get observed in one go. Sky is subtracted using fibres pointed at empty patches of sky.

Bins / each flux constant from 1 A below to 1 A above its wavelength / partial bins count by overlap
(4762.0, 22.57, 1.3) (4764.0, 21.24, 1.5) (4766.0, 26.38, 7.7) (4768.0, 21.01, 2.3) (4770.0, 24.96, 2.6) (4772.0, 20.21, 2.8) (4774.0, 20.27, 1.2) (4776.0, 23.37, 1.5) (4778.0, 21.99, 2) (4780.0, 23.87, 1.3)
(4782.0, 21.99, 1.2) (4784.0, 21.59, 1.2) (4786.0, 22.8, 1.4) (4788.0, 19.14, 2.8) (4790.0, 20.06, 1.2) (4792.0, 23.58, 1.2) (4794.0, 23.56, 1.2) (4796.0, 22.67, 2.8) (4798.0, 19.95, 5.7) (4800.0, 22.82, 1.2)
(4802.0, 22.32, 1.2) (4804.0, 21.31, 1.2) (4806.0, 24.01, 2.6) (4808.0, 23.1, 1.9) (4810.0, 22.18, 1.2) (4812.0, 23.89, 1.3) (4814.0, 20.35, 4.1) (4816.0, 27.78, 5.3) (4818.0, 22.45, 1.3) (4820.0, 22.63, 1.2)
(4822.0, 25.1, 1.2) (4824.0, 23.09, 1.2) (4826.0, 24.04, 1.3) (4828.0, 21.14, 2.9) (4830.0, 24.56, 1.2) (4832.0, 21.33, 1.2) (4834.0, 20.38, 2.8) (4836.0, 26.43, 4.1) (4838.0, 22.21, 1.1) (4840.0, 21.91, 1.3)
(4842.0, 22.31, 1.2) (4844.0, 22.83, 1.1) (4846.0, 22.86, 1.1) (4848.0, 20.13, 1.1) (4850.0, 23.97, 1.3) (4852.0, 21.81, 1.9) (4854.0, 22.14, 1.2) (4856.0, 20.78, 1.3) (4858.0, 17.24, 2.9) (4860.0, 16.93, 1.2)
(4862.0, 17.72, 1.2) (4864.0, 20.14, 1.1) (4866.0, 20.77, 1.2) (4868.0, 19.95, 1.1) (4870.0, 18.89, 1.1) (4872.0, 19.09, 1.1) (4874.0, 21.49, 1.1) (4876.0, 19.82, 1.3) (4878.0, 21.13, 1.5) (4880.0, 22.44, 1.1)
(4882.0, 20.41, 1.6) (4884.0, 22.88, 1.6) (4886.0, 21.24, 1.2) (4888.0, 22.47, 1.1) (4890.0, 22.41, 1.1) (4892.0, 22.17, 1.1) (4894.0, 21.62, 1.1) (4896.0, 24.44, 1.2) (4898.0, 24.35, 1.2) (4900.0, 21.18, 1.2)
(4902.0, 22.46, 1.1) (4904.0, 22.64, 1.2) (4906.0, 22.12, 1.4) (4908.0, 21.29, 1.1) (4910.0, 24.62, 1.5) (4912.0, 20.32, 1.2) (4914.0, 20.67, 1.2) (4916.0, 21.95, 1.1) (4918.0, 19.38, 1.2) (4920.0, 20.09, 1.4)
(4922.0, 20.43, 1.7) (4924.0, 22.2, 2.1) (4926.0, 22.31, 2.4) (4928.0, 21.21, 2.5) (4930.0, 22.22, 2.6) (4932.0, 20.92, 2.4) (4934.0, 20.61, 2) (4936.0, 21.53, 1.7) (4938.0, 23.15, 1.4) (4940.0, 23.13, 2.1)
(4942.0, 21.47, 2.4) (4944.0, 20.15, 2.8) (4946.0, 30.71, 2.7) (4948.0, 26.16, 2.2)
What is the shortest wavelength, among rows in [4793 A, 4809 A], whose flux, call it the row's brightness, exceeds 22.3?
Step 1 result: 4794.0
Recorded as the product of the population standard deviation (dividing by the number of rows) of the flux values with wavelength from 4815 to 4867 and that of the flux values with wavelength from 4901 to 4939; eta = 3.0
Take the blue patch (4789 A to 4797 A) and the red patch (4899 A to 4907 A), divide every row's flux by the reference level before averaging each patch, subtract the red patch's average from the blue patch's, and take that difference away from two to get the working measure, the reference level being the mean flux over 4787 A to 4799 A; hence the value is 1.98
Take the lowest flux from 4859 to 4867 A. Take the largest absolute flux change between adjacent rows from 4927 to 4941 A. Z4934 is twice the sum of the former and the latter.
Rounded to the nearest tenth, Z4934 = 37.1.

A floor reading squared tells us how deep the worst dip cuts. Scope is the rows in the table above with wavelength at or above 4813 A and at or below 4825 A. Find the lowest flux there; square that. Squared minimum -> 414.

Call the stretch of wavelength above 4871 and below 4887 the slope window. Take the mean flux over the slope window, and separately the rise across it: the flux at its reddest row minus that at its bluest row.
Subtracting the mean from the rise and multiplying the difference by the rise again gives -41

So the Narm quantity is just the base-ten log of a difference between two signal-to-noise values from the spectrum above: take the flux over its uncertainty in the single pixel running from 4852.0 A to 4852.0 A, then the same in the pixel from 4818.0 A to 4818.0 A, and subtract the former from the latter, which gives 0.76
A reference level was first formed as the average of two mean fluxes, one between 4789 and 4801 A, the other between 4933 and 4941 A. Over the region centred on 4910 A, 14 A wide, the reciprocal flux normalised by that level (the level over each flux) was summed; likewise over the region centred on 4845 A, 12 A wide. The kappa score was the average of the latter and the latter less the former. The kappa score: 2.4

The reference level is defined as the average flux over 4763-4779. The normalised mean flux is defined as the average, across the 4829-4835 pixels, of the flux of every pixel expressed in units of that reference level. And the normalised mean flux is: 0.98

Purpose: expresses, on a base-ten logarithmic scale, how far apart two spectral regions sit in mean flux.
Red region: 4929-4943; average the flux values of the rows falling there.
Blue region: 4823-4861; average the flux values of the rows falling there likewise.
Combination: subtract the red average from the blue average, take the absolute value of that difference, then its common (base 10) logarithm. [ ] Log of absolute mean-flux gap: -1.4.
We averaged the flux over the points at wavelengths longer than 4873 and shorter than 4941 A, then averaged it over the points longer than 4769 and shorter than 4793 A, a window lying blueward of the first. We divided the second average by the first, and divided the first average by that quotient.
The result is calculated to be 21.6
